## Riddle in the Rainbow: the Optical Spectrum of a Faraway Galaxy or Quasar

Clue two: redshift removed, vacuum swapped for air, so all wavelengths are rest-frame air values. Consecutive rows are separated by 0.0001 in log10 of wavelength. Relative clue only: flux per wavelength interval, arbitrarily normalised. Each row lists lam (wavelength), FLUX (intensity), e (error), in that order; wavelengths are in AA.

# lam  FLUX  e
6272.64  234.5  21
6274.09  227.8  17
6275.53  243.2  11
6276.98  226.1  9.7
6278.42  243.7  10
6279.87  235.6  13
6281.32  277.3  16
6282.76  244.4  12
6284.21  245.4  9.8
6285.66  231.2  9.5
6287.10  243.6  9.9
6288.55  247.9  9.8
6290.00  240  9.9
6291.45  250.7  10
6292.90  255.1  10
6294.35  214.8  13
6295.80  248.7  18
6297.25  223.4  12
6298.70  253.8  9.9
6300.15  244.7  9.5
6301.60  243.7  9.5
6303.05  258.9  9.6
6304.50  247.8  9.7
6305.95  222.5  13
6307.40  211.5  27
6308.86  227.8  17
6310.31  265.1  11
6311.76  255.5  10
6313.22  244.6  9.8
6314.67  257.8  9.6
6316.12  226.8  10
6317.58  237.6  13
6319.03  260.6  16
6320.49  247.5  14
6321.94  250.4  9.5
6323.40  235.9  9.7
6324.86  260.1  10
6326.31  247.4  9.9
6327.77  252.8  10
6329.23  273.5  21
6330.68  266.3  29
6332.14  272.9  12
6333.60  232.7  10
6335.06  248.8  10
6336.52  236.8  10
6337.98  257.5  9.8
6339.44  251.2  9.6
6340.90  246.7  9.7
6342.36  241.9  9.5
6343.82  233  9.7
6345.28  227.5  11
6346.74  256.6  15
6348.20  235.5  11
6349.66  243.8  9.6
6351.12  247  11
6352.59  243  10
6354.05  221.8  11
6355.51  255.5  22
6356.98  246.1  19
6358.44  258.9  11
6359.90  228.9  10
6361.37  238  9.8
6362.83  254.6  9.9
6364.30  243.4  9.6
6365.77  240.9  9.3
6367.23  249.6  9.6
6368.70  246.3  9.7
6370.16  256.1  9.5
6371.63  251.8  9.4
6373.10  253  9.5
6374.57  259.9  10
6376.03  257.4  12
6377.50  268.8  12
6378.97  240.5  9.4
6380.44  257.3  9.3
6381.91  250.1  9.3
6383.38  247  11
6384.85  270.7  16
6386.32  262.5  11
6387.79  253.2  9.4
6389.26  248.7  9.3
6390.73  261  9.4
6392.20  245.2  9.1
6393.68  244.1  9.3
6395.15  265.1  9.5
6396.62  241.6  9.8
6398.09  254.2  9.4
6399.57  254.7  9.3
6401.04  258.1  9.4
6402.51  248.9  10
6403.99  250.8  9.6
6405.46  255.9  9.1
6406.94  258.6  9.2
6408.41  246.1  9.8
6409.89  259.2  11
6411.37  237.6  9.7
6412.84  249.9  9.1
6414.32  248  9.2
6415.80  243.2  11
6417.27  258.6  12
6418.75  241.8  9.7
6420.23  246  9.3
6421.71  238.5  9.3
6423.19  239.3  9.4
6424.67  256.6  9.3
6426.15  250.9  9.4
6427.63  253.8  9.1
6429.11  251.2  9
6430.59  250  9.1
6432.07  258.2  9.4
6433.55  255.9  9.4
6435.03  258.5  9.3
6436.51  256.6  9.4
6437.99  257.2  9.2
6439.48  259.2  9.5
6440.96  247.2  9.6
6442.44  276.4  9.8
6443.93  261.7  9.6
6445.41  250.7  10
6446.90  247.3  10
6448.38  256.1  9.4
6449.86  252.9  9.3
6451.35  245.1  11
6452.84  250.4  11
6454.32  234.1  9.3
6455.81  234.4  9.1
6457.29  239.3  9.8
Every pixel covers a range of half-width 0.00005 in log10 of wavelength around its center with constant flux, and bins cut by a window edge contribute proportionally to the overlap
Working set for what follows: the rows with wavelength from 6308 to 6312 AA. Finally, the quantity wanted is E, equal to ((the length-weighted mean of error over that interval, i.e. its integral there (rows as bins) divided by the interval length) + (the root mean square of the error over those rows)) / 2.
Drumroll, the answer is 13.2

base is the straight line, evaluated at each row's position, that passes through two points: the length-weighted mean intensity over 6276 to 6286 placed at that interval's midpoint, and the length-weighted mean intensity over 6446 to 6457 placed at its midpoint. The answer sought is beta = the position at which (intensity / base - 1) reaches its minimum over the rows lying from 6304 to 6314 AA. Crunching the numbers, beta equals 6307.40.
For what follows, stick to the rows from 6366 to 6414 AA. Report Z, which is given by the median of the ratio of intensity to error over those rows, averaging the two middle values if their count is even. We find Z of 26.4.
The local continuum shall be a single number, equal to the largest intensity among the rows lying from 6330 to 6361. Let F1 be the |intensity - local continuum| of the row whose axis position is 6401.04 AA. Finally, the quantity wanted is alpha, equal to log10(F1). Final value 1.2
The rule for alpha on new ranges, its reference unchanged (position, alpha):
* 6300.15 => 1.5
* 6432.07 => 1.2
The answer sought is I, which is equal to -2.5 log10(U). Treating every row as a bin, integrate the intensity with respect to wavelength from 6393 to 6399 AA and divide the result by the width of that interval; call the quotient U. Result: -6.00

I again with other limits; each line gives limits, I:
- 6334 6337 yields -5.96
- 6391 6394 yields -5.98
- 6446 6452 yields -6.00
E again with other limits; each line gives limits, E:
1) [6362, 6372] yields 9.6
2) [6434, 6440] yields 9.3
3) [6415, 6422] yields 10.3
